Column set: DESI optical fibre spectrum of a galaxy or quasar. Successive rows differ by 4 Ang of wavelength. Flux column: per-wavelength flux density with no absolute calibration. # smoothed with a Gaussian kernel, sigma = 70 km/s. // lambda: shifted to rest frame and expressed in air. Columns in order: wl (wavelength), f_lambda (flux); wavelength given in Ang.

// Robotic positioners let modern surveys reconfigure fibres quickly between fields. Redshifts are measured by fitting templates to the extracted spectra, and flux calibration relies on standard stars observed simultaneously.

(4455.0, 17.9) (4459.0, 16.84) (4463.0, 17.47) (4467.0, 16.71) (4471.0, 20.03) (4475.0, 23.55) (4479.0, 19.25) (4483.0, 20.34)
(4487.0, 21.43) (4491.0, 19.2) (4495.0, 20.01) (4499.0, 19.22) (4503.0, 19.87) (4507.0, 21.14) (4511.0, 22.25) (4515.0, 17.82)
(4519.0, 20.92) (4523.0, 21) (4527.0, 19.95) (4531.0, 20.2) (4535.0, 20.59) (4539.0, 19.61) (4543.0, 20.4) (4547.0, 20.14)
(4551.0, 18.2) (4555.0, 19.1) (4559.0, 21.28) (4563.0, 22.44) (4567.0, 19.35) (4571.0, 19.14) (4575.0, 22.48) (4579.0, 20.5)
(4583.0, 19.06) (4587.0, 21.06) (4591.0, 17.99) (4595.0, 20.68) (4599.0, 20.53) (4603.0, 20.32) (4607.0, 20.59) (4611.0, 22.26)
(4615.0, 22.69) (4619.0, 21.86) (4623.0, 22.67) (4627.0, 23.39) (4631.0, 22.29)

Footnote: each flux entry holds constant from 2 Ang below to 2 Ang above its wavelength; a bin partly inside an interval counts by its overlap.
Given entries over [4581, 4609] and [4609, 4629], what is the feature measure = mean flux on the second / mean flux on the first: 1.13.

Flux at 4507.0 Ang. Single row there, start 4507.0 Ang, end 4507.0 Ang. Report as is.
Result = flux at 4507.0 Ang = 21.14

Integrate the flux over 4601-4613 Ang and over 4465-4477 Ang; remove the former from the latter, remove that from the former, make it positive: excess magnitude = 264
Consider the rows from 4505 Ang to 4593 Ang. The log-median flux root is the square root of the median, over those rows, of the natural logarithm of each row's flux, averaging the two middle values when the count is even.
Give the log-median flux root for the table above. 1.735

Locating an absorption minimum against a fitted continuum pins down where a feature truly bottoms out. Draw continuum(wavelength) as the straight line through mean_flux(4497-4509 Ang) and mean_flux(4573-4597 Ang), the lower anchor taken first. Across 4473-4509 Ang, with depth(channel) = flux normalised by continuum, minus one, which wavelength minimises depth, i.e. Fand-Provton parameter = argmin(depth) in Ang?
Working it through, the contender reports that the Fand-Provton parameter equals 4499.0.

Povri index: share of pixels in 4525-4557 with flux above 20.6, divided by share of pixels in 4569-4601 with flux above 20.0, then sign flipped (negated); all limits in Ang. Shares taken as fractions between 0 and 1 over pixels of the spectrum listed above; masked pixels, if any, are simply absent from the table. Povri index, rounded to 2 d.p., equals 0.00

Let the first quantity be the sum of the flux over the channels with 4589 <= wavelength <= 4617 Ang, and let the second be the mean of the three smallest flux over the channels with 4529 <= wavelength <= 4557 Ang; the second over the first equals 0.1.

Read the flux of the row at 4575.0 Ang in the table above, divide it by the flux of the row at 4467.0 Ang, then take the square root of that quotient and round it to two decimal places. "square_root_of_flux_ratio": 1.16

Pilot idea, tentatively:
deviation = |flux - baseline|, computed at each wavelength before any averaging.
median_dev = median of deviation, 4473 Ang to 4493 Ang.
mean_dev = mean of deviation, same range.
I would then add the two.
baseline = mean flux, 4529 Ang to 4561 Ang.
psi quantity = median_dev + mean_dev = 2.1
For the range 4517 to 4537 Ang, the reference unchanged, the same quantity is 1.2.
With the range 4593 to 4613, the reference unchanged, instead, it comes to 1.6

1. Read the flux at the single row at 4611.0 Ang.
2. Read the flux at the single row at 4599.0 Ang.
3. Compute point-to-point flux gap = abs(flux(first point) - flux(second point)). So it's 1.7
